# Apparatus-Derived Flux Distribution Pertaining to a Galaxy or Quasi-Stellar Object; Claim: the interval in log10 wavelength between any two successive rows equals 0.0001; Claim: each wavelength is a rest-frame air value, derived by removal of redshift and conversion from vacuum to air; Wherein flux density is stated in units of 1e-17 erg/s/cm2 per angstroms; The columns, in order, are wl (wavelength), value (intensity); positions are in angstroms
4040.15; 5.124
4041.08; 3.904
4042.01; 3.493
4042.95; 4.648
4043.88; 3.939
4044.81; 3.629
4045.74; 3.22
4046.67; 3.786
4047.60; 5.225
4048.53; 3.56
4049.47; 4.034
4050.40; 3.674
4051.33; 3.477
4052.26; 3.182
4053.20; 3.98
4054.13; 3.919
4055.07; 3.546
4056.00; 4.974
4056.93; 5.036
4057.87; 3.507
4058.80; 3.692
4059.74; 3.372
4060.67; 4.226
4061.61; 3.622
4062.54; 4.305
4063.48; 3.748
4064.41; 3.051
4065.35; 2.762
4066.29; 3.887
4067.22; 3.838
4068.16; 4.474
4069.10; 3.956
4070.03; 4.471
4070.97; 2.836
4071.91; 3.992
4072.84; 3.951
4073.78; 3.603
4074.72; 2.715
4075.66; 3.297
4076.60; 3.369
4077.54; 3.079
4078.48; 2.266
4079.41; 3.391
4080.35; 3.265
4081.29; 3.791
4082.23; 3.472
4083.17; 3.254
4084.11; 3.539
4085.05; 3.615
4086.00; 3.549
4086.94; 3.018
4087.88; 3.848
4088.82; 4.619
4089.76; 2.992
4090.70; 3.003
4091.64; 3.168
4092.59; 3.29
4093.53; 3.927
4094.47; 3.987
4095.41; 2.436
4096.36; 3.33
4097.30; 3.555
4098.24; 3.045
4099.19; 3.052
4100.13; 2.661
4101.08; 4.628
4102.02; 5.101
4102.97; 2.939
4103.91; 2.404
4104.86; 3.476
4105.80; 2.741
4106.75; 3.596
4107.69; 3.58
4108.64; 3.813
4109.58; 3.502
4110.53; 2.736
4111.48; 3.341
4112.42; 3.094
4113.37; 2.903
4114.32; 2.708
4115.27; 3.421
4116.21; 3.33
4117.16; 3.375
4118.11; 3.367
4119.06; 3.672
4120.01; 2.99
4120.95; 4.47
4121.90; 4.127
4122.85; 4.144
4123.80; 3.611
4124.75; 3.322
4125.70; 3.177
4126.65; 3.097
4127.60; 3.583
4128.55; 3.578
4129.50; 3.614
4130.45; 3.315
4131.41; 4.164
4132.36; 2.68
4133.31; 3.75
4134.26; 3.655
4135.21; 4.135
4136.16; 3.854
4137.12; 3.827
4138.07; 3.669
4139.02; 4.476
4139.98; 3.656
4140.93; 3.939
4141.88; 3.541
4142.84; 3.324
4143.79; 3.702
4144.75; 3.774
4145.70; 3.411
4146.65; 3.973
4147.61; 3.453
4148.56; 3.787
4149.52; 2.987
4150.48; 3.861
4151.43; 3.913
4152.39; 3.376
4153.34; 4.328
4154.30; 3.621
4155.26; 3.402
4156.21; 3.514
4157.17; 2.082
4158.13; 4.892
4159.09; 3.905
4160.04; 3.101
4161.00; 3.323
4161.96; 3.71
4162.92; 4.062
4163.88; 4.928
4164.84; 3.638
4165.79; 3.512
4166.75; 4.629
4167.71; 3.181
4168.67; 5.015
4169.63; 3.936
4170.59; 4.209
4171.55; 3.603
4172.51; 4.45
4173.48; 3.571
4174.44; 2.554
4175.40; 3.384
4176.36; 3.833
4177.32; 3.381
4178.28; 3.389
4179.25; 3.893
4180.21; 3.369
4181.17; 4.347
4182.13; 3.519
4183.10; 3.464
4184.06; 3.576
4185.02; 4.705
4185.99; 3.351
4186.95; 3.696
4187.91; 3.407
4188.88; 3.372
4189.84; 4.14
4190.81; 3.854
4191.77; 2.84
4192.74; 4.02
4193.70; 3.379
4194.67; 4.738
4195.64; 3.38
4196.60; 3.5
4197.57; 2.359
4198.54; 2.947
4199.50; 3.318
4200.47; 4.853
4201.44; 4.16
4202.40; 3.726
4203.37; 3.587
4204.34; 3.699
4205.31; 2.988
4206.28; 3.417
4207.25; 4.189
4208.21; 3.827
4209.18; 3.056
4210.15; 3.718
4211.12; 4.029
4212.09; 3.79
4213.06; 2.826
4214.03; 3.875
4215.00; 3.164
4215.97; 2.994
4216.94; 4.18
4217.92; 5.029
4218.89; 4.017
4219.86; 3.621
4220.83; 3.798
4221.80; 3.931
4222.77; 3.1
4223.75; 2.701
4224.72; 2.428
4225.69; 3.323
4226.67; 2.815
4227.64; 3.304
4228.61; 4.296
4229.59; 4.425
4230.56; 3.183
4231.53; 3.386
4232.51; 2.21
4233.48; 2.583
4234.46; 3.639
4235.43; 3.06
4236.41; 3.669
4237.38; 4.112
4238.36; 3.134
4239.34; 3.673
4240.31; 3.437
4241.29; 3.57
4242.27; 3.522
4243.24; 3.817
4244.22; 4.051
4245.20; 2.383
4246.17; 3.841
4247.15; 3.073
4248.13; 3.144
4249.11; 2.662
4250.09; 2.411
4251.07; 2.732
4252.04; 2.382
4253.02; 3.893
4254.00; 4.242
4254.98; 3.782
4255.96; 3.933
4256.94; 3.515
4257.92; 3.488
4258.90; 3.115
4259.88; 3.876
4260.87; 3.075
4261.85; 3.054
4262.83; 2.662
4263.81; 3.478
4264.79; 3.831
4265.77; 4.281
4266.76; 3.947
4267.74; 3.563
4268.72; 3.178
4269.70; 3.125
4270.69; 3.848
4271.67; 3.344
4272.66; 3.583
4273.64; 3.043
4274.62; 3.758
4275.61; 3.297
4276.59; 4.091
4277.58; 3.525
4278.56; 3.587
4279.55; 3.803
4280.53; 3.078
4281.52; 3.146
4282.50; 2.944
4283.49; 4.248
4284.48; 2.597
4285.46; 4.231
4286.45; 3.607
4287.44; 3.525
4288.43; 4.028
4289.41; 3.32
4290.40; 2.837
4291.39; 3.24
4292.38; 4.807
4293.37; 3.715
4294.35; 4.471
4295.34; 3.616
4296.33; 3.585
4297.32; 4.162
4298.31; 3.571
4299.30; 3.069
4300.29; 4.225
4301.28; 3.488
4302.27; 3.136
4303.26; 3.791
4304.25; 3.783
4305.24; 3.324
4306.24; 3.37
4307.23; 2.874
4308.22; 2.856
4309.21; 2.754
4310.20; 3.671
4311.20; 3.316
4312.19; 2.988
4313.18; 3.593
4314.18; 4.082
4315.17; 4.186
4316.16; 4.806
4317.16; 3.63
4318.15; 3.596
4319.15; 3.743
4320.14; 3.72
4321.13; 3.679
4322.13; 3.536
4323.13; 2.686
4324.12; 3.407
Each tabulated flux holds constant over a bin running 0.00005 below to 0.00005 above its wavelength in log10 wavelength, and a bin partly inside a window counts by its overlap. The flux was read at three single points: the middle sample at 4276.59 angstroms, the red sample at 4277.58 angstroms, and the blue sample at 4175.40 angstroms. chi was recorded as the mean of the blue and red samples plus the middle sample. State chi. 7.5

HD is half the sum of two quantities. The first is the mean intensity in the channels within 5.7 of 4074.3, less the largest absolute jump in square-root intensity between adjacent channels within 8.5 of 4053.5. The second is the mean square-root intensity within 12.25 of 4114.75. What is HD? 2.42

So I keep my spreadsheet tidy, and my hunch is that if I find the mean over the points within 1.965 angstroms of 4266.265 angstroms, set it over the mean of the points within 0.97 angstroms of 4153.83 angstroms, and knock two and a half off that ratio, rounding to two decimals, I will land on -1.52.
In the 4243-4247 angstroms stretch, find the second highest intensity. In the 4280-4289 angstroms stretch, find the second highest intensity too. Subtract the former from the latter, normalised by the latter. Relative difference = 0.09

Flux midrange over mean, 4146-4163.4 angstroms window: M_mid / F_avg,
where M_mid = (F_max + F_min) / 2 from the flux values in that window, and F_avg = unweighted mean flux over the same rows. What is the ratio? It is 0.96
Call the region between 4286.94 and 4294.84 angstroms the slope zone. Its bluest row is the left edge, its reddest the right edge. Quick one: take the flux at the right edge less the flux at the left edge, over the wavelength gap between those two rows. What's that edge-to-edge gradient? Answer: 0.14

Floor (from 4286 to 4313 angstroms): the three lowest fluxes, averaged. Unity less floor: -1.82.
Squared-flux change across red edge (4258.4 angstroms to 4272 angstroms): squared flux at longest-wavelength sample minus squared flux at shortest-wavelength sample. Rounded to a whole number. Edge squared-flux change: 1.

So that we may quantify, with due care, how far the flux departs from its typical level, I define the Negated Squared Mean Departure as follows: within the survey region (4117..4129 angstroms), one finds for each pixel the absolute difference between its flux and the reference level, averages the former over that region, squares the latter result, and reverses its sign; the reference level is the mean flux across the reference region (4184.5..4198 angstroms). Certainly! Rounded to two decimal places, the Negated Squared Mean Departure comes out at -0.12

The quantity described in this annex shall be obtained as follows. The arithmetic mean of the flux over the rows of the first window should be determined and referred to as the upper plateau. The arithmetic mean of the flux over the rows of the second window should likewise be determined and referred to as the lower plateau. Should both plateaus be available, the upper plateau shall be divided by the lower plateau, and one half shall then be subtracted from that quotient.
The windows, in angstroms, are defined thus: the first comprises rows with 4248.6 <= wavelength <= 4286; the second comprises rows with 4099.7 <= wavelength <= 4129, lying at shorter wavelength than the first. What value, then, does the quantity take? 0.50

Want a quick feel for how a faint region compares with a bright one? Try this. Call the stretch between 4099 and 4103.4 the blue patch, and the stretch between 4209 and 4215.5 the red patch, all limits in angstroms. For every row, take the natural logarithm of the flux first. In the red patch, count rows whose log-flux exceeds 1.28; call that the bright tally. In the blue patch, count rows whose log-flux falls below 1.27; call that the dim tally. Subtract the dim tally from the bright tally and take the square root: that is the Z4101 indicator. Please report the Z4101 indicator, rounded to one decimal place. 1.0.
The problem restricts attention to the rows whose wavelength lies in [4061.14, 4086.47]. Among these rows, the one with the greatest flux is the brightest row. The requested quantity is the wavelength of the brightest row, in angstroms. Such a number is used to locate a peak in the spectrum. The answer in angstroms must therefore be 4068.16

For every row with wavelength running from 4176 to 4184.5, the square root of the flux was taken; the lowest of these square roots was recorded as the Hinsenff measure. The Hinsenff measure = 1.84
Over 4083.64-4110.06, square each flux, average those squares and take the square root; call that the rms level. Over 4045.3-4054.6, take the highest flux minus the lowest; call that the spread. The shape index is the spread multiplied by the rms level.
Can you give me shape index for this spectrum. 7.1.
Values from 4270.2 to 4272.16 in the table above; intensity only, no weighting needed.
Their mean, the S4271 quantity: 3.60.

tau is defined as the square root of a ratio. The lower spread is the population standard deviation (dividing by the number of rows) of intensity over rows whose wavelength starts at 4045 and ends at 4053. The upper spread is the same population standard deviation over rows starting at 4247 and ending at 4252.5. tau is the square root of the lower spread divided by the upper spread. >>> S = 1.44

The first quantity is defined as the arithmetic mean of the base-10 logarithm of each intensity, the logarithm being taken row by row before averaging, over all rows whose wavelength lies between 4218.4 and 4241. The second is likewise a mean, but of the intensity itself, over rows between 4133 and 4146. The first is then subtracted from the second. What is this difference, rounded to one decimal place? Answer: 3.2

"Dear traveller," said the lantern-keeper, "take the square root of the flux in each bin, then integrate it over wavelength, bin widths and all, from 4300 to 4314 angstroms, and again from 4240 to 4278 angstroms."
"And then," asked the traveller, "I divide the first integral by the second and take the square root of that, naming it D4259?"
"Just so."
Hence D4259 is 0.60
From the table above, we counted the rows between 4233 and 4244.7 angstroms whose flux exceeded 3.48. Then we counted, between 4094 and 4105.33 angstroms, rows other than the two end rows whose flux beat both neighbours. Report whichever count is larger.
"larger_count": 8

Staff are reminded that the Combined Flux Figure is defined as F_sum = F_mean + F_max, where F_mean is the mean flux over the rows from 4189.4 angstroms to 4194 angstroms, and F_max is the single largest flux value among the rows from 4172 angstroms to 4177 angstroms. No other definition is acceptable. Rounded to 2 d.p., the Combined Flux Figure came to 8.10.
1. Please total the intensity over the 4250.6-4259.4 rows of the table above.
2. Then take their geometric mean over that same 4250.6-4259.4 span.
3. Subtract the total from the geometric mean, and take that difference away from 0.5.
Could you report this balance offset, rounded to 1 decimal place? 28.2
